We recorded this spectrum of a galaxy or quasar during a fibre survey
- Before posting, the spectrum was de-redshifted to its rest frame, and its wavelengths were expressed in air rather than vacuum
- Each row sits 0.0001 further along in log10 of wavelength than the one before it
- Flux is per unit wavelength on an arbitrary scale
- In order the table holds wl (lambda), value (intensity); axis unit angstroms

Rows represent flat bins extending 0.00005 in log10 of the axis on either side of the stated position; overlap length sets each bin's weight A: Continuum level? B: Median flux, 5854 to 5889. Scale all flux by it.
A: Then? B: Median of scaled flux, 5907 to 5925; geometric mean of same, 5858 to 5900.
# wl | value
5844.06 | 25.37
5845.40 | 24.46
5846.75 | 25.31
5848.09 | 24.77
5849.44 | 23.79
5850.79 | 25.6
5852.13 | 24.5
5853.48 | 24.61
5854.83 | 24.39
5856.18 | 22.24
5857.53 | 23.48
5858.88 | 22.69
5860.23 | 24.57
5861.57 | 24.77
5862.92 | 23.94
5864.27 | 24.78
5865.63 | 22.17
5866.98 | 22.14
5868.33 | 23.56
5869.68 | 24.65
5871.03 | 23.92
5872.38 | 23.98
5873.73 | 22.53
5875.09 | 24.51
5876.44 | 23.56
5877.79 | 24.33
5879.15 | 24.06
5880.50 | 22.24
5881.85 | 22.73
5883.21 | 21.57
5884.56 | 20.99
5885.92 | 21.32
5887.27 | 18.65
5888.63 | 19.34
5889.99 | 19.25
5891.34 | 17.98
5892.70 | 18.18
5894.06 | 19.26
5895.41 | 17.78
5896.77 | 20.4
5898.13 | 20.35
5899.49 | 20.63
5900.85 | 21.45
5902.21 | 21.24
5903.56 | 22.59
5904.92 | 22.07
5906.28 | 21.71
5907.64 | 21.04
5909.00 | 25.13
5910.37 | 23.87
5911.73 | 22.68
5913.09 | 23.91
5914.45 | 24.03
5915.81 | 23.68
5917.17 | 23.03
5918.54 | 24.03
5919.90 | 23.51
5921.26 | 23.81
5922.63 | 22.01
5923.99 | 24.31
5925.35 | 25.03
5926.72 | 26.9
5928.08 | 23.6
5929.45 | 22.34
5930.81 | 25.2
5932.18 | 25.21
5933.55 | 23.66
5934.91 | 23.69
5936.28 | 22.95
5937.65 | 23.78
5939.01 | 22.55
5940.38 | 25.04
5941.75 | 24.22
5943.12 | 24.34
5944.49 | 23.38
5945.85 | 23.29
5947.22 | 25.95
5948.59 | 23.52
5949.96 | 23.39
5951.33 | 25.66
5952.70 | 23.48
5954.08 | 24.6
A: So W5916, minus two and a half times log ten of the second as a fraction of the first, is 0.09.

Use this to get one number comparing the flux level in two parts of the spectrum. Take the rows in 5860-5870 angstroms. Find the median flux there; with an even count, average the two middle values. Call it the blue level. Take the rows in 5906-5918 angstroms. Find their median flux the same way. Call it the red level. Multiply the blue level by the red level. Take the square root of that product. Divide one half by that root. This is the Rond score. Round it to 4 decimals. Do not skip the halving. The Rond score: 0.0209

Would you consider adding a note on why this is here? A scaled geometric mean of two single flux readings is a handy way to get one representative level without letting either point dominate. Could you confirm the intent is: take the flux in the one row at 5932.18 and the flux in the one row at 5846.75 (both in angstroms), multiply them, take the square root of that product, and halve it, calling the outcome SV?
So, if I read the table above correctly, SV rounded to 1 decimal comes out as 12.6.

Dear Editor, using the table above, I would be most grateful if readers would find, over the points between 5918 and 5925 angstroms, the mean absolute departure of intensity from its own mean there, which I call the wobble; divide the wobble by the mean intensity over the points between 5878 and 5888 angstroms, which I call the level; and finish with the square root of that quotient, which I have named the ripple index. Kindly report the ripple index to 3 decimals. 0.169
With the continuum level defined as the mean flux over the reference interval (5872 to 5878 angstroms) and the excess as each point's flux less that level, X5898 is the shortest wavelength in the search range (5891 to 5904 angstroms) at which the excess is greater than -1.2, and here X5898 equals 5903.56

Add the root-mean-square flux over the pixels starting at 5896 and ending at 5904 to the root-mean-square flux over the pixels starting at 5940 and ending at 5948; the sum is 46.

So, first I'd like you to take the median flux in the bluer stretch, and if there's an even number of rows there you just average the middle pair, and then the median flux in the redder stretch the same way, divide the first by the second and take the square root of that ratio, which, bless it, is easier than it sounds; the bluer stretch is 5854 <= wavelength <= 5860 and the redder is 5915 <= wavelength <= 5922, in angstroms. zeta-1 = 0.99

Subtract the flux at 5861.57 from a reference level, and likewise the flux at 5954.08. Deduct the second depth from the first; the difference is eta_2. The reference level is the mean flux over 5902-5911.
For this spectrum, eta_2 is -0.2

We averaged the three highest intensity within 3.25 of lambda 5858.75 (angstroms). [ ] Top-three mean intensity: 24.3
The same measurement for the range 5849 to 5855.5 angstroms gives 24.9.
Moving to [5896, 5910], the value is 23.3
